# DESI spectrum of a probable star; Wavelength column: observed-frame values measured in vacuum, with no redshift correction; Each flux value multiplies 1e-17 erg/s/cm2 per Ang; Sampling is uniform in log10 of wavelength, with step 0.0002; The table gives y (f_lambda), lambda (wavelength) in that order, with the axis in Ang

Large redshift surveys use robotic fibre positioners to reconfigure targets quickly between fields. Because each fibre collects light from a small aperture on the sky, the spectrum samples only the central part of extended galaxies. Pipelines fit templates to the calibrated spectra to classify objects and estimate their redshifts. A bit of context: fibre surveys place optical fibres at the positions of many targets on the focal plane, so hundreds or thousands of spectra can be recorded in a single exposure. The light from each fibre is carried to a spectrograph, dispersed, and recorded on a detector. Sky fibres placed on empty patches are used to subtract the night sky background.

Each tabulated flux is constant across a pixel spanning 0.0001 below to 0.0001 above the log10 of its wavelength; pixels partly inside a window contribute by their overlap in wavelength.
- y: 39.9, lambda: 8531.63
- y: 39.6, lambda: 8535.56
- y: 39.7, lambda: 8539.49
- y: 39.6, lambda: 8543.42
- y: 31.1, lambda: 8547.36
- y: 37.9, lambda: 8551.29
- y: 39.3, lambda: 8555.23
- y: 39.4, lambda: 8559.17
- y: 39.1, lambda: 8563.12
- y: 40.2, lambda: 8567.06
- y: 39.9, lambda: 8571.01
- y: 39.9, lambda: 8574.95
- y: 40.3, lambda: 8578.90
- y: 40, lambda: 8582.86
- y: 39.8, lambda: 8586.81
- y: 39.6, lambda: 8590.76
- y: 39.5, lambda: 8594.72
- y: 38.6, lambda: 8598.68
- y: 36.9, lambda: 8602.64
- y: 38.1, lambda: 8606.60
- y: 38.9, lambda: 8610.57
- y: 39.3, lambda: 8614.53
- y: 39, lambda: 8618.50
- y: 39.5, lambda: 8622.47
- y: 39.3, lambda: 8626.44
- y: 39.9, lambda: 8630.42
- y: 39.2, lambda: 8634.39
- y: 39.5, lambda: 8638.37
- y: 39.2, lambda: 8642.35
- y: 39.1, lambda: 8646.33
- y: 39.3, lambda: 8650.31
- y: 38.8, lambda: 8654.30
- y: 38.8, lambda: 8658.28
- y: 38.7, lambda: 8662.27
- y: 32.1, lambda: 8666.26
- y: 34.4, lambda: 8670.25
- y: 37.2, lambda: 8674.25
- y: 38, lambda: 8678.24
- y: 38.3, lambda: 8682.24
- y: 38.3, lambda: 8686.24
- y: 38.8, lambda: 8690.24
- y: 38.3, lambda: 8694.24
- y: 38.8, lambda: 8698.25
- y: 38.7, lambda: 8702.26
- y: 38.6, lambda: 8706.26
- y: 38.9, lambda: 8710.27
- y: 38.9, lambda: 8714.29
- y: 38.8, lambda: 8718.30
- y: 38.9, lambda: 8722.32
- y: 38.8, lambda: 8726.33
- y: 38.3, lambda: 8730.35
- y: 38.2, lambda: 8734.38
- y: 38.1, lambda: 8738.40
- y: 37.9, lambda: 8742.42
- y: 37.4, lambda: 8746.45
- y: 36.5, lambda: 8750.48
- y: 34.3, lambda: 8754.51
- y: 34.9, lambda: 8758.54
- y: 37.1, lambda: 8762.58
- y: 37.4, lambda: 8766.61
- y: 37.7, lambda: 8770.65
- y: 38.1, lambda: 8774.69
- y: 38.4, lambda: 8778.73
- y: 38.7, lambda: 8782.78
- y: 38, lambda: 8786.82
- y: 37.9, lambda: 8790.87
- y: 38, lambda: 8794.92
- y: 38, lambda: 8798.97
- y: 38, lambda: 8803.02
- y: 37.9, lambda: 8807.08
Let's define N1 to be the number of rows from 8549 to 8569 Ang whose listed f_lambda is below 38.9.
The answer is 1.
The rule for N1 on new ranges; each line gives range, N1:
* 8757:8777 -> 5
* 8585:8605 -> 2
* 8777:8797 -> 5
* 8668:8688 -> 5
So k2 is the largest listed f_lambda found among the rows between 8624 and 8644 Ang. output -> 39.9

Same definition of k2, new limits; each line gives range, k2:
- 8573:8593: 40.3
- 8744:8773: 37.7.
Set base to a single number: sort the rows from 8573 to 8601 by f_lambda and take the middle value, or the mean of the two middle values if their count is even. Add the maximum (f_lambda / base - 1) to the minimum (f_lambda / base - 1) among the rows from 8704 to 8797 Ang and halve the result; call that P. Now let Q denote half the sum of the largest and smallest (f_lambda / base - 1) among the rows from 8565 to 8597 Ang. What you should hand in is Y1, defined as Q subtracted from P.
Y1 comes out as -0.083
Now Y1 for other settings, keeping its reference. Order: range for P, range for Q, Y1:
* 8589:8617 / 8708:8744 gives -0.004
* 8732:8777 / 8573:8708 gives 0.001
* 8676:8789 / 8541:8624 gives 0.023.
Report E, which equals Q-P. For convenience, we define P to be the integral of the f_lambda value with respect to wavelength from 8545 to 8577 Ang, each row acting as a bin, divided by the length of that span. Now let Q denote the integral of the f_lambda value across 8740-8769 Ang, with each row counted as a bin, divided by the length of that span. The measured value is -1.8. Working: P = 38.4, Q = 36.5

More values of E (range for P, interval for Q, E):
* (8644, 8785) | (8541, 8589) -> 1.1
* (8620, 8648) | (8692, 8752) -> -1.0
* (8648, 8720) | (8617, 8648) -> 1.4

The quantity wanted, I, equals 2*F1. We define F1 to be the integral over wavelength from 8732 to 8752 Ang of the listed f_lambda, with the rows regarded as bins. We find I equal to 1506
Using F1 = 753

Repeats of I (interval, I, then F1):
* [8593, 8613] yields 1536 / 768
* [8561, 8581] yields 1595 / 797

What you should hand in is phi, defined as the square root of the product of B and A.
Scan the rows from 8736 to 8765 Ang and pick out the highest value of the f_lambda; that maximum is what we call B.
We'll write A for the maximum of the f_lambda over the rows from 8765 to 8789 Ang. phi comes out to 38.4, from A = 38.7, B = 38.1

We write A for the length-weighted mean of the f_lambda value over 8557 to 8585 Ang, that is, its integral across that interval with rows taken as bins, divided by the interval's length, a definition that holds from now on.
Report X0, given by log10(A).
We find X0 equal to 1.60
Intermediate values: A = 39.8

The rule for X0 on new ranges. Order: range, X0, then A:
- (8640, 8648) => 1.59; 39.2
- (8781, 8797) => 1.58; 38.1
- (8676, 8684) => 1.58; 38.1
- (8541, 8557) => 1.57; 37.0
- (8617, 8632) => 1.60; 39.4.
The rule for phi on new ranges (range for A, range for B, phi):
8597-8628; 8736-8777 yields 38.8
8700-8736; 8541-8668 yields 39.6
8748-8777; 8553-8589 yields 39.2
